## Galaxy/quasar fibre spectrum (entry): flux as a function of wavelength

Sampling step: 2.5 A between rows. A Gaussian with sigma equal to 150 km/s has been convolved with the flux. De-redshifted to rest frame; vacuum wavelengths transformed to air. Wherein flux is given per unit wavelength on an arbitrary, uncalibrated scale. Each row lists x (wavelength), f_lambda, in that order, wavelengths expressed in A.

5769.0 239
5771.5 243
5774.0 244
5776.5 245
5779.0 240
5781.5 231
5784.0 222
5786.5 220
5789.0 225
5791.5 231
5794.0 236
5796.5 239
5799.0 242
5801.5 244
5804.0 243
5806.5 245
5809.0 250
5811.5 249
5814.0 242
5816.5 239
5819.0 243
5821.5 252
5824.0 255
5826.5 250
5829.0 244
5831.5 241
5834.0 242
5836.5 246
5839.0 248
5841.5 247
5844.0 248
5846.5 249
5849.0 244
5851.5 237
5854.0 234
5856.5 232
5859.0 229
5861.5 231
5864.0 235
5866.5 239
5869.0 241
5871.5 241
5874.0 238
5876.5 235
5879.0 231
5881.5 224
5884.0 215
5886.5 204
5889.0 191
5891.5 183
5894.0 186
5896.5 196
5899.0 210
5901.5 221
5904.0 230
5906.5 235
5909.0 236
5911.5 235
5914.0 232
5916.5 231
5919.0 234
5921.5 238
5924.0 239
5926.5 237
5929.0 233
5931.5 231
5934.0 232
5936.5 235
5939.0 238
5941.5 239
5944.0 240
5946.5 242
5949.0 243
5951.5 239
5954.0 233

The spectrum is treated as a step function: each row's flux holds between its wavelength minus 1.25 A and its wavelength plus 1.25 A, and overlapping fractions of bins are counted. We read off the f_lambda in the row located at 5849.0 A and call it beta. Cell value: 244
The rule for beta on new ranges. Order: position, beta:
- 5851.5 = 237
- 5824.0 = 255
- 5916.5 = 231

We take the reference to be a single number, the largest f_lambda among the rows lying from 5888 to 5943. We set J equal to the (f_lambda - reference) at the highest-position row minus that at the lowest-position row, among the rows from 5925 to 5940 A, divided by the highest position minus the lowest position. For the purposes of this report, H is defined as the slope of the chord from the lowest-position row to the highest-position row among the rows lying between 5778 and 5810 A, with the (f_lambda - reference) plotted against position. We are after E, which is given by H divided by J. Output 4.2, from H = 0.33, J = 0.1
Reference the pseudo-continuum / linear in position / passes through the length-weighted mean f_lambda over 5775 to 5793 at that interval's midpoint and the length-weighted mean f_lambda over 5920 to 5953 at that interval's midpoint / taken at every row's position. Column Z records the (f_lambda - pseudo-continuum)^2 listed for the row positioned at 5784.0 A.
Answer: 78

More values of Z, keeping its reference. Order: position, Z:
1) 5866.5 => 22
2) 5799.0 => 111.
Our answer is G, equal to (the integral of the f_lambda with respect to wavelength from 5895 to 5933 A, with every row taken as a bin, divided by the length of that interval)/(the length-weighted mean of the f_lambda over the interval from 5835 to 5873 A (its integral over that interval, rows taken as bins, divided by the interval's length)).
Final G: 0.95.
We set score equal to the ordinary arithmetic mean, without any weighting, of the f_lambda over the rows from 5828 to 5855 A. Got 244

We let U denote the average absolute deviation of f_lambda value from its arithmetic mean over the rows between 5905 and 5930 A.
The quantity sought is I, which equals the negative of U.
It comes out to -2.0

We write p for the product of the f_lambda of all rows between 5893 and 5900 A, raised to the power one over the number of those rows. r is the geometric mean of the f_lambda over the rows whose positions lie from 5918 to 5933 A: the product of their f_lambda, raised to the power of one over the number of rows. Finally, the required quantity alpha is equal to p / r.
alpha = 0.84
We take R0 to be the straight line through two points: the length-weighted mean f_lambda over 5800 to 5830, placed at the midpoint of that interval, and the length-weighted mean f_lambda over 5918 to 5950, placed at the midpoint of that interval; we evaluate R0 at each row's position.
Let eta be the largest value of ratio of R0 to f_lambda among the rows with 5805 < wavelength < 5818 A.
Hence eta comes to 1.03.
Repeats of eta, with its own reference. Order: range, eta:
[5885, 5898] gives 1.31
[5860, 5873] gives 1.05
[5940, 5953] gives 0.99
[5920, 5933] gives 1.03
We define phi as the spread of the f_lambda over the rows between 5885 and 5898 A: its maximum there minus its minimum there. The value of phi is 21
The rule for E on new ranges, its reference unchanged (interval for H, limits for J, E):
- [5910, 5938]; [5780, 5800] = 0.0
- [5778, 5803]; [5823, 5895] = -0.2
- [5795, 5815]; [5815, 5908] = -3.9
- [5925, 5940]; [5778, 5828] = 0.4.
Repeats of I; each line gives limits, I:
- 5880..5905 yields -14.0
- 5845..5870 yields -4.9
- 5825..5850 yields -2.5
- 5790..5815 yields -4.1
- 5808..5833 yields -4.7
